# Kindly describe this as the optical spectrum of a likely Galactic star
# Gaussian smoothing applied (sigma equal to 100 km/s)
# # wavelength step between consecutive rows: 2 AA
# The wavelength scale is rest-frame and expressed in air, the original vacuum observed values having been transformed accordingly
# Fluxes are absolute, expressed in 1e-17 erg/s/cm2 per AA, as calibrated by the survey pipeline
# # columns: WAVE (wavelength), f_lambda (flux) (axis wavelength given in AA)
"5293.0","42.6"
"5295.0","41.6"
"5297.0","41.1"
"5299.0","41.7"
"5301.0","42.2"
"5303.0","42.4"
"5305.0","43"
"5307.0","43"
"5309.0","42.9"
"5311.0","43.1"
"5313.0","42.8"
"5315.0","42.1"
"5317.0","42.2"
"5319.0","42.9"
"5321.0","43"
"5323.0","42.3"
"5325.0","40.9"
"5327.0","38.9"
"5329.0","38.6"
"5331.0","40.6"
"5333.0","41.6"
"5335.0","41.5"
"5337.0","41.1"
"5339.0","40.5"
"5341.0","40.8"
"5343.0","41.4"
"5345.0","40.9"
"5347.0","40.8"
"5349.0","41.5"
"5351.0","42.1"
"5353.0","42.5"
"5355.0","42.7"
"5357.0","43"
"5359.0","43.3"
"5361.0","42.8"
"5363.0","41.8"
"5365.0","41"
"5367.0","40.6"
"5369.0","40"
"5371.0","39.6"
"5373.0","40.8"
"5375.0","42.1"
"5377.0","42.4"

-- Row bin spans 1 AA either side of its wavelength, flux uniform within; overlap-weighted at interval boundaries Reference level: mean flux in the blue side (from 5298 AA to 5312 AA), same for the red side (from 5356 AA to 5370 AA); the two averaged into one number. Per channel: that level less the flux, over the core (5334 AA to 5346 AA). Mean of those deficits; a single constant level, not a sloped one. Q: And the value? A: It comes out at 1.2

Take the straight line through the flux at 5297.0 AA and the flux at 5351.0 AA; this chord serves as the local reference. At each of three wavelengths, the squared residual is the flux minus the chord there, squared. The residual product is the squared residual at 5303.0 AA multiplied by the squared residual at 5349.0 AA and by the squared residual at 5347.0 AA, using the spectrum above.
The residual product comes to 0.7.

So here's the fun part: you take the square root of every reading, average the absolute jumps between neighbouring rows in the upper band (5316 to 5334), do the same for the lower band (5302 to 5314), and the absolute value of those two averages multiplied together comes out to 0.0015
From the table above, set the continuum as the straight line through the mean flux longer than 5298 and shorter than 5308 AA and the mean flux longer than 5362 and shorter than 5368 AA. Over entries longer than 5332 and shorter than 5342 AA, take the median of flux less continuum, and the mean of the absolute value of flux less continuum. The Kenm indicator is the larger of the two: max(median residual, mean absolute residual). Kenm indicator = 0.63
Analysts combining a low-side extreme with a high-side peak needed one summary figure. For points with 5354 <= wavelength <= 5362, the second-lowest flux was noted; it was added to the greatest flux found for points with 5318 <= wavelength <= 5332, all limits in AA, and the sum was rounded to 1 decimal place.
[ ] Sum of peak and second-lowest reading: 85.8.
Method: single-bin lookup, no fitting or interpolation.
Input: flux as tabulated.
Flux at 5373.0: 40.8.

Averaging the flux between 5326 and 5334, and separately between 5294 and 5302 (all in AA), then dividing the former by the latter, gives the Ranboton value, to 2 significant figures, 0.96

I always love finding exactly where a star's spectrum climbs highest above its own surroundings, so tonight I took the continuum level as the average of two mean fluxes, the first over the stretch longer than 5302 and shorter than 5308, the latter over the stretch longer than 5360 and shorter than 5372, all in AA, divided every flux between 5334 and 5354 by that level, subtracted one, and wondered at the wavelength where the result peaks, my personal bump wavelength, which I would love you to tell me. 5353.0 AA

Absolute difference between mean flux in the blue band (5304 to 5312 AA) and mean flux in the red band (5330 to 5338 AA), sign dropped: 1.8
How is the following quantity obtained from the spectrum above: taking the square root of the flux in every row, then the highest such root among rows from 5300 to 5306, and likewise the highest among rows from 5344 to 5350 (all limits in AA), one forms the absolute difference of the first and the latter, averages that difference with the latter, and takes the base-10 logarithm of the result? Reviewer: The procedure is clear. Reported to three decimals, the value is 0.516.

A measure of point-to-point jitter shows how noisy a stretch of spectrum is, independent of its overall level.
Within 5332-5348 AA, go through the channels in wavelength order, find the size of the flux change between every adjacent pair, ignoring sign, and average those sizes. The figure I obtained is 0.37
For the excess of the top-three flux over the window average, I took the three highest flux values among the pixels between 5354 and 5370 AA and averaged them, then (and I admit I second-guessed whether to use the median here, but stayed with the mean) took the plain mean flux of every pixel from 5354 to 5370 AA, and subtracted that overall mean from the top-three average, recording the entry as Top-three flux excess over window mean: 1.1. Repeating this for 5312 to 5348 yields 1.6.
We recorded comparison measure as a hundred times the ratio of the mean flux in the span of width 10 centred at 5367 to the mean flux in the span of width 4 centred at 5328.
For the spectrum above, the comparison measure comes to 105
